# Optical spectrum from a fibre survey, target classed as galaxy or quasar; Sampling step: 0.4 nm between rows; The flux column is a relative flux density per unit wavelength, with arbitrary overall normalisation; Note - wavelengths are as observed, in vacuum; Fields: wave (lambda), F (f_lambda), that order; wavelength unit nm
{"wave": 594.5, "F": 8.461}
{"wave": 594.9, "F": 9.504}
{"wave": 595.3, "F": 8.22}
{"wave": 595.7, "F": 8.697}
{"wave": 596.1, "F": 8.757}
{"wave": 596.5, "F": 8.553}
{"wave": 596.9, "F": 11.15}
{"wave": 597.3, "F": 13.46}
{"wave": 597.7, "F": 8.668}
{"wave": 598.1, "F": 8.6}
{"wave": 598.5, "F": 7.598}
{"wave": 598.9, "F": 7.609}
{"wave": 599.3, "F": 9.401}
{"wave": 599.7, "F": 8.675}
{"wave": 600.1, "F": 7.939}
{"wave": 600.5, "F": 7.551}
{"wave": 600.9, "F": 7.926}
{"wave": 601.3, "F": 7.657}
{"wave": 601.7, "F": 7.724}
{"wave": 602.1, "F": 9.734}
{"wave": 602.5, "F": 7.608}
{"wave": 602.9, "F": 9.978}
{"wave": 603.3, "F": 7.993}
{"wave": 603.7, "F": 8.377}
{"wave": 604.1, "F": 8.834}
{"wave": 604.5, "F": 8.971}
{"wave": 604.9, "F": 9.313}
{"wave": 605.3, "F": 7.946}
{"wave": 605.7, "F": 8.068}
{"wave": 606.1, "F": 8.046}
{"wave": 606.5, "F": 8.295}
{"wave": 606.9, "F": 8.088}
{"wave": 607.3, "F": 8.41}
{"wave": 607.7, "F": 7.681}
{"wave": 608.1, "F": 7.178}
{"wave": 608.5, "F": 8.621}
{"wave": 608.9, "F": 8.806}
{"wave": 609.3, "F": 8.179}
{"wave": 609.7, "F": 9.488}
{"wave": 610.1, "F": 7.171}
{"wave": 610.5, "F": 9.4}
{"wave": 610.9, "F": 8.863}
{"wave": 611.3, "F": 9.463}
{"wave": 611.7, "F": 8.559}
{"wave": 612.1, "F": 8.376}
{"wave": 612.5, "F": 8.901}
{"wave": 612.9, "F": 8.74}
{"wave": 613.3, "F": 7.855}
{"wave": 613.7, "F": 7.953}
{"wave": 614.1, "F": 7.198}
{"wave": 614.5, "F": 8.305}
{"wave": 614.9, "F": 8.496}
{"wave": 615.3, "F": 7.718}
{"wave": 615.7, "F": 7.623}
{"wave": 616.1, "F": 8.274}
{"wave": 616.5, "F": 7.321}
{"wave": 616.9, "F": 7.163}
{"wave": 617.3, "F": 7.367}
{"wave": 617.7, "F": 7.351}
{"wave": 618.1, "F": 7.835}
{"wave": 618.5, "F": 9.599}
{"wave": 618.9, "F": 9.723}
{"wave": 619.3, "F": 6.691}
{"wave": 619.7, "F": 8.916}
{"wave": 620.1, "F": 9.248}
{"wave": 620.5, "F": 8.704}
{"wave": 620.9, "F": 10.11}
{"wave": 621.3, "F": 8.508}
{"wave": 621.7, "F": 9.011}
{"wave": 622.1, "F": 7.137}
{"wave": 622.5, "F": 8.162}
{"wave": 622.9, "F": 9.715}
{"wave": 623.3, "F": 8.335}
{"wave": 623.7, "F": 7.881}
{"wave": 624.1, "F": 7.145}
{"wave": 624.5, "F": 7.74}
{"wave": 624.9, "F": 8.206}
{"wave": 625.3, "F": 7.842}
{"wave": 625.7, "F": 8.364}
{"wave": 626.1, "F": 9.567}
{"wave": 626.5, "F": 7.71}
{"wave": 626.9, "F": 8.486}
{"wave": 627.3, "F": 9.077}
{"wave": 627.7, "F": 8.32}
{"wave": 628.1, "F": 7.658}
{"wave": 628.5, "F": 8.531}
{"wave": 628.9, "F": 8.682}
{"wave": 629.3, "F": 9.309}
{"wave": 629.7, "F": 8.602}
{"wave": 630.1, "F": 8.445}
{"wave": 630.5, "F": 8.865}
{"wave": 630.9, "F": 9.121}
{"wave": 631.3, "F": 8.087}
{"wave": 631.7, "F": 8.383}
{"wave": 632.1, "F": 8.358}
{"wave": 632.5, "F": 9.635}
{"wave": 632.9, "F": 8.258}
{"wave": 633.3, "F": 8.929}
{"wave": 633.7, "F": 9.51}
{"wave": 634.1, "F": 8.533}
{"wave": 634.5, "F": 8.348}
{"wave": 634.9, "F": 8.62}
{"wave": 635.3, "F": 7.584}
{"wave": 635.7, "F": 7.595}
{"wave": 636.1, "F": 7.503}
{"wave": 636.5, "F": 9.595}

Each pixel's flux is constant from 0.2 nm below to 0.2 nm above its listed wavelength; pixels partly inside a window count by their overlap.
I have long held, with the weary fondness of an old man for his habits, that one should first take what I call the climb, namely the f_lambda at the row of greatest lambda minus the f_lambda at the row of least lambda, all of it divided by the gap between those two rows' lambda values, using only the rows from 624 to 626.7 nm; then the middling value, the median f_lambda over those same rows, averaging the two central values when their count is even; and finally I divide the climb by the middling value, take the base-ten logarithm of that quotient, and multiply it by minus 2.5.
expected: 3.8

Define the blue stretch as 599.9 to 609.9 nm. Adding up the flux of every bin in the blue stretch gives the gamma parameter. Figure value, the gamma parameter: 208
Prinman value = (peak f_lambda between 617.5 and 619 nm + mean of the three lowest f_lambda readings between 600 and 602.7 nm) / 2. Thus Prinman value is 8.66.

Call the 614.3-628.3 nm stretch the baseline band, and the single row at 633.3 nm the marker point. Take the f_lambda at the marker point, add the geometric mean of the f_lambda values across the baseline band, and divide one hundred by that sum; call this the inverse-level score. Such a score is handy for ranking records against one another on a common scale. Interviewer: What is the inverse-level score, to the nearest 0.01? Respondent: 5.83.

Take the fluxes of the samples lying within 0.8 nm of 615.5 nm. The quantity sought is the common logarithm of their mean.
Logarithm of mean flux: 0.90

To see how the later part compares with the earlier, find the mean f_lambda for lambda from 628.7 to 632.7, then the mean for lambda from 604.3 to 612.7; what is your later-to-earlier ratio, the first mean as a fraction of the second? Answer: 1.03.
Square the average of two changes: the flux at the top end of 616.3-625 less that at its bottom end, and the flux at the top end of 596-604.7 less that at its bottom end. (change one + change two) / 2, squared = 0.30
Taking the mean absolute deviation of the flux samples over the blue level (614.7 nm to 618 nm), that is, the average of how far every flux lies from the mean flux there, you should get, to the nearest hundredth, 0.37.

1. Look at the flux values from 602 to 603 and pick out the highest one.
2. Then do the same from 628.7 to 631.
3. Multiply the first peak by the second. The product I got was 92.9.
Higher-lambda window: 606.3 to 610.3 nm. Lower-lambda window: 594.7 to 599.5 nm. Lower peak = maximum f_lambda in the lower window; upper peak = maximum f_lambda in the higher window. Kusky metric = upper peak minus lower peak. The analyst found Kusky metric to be -4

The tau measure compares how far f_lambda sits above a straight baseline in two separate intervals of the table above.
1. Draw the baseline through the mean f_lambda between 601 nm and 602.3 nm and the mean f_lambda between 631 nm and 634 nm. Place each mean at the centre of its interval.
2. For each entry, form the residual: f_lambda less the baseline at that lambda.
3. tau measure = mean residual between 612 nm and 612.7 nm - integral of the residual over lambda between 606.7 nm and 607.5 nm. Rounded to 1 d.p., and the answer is 0.3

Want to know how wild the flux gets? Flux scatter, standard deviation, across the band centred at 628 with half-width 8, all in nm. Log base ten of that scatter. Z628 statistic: -0.16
